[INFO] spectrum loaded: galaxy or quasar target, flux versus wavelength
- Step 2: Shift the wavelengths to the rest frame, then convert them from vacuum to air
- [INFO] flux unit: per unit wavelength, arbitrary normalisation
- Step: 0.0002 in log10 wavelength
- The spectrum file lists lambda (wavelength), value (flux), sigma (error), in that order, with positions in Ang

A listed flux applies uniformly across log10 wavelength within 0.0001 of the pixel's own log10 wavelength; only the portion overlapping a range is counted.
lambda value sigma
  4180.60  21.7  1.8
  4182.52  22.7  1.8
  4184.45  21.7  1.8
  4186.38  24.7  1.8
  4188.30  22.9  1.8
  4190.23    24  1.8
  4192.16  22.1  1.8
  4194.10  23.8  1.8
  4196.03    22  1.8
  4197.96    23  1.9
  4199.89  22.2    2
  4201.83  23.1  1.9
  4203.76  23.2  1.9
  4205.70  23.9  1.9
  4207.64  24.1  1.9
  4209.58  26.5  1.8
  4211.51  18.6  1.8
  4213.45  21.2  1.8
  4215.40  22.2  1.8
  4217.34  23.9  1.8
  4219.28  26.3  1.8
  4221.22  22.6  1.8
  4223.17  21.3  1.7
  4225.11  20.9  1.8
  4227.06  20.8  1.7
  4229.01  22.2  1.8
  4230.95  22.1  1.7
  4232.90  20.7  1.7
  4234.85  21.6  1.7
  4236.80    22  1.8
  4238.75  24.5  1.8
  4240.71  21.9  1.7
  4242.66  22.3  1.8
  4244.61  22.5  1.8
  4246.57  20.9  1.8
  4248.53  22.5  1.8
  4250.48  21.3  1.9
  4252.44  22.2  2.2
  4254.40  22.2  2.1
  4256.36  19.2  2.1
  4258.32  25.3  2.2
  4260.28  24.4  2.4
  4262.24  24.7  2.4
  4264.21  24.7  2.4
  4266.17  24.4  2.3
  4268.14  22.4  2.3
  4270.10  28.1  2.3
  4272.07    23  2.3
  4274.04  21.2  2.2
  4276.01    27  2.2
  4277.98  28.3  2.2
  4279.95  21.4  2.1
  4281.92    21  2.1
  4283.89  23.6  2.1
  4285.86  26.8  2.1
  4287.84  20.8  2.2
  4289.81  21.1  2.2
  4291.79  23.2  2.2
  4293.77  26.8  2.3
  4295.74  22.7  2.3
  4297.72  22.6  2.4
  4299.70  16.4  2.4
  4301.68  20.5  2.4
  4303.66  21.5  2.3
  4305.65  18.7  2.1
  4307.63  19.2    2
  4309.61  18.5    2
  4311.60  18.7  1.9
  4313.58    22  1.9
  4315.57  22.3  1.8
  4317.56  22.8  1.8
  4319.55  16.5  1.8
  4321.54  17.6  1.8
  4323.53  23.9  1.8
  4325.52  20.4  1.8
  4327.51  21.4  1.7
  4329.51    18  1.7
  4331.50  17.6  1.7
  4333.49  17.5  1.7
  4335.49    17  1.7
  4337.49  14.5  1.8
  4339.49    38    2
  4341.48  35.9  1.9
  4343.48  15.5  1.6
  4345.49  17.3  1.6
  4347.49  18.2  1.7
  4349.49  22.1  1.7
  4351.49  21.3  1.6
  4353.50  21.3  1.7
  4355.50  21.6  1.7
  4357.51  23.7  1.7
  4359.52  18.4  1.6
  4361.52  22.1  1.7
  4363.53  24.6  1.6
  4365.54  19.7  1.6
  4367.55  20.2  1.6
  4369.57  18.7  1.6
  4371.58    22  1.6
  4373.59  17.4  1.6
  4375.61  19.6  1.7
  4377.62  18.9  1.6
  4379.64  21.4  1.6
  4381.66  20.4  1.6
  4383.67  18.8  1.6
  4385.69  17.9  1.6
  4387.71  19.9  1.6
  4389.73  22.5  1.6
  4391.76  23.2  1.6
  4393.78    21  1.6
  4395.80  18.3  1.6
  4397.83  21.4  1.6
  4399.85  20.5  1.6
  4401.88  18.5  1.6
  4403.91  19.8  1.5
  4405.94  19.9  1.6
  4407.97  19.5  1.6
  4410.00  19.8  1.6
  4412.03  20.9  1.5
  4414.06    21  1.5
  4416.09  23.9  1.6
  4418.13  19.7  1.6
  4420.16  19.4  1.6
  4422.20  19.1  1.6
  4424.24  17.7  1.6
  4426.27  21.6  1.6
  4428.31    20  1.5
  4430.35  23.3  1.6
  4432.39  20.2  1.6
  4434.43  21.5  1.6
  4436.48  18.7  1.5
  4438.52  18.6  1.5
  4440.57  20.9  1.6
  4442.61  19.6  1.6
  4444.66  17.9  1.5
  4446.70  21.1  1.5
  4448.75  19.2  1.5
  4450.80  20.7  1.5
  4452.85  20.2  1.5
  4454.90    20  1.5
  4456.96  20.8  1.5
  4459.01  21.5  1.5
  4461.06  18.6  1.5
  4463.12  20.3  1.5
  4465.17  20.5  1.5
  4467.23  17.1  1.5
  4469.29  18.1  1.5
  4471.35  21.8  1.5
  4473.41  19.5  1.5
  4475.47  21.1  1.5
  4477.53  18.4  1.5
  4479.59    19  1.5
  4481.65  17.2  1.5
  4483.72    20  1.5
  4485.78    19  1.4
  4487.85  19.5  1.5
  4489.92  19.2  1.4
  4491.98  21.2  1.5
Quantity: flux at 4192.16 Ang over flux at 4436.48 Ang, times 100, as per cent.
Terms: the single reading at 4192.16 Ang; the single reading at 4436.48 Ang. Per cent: 118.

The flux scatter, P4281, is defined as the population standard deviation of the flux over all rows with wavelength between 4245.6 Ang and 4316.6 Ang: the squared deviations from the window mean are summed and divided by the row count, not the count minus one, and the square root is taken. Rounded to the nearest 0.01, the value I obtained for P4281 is 2.75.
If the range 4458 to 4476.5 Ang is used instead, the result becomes 1.53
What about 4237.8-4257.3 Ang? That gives 1.28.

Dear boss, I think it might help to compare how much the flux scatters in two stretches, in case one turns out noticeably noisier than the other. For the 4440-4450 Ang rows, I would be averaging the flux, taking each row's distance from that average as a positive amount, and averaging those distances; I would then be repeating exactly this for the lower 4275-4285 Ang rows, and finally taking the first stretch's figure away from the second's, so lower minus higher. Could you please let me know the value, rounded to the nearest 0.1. 1.7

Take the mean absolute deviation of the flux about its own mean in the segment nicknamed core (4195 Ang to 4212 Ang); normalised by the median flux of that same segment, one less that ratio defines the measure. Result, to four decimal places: 0.9416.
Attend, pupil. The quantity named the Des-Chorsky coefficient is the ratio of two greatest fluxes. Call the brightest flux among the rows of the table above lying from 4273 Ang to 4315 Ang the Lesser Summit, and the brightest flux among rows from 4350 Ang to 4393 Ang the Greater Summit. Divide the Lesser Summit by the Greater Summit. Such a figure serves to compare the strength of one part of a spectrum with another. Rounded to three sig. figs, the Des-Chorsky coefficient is 1.15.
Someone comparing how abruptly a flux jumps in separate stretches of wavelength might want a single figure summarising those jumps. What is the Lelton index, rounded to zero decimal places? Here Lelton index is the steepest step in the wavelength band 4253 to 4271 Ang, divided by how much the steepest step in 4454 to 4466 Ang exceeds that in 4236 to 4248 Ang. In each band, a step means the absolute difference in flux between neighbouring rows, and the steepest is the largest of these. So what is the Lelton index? 20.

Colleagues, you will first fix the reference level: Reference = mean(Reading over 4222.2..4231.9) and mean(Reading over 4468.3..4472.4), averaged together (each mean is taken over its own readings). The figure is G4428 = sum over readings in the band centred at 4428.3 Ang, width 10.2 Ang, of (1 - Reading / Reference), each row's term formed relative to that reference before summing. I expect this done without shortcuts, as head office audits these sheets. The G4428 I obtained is 0.0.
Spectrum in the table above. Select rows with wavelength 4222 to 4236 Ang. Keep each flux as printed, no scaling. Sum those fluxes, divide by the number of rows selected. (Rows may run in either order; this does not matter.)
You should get 21.4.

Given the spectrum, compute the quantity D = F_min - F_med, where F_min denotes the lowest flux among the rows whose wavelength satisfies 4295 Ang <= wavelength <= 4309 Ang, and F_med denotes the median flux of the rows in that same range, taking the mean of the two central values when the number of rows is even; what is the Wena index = -4.1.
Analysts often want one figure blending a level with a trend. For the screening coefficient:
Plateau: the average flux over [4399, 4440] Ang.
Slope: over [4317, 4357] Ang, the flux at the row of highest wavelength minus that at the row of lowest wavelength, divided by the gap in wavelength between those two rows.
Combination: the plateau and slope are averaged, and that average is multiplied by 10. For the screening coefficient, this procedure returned 101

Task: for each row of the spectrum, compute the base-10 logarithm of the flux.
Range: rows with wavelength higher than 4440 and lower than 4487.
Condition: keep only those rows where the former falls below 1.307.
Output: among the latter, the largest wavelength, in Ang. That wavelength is 4485.78 Ang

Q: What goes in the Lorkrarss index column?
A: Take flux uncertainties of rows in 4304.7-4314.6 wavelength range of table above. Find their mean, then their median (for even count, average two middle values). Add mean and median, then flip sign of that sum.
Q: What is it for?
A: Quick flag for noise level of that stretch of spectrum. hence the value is -3.98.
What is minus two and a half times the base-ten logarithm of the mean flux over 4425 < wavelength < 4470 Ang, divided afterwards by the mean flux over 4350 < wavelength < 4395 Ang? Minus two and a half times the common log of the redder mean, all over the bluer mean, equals -0.157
